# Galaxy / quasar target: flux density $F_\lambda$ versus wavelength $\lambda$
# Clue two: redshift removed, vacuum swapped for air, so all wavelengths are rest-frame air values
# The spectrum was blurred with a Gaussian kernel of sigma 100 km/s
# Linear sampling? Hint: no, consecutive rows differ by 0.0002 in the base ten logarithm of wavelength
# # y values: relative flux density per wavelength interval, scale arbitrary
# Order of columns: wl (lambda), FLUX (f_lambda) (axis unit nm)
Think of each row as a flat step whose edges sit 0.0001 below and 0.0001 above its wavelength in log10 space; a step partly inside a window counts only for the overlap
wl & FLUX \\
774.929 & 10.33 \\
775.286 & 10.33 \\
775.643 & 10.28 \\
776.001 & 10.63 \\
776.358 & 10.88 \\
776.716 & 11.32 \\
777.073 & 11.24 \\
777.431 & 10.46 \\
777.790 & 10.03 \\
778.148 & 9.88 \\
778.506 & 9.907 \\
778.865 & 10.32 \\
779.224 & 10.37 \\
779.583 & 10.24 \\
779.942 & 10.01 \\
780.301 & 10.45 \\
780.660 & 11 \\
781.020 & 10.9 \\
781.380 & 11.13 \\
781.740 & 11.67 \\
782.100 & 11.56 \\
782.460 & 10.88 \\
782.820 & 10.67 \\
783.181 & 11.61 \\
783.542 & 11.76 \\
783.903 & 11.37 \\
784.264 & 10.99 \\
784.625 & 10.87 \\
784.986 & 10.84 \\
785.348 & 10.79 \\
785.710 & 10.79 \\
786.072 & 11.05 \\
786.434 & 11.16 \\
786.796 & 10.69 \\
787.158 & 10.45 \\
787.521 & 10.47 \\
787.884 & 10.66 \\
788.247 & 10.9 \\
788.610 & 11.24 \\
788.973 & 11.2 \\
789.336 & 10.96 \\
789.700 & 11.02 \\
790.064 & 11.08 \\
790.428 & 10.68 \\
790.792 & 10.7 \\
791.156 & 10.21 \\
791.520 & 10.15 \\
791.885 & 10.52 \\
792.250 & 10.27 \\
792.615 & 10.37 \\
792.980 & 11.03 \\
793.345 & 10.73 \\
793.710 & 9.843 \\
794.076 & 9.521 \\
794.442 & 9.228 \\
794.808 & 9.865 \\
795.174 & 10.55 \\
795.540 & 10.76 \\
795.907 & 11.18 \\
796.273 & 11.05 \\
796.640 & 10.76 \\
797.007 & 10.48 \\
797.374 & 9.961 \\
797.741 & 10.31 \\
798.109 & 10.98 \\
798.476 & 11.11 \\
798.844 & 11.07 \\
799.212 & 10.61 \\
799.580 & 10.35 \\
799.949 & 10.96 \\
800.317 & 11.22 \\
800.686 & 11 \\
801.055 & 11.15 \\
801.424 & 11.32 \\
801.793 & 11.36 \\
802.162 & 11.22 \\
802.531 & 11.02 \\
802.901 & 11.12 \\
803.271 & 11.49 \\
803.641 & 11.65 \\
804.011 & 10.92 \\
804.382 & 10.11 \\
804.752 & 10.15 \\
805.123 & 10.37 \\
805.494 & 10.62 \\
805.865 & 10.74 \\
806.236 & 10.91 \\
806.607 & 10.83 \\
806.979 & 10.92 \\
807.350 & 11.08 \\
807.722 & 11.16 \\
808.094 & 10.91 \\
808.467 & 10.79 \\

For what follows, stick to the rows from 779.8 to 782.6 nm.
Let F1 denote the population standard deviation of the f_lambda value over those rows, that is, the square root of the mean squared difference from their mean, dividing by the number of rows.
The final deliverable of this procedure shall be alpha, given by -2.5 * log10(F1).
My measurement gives 0.7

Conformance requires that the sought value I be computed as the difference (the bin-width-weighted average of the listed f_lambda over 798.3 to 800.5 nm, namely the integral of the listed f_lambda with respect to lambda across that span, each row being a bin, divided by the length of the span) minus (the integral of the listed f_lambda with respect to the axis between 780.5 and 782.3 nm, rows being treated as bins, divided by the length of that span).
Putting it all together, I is -0.4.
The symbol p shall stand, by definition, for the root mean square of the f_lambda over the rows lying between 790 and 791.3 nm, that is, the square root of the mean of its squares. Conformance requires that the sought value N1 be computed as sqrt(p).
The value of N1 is 3.27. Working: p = 10.7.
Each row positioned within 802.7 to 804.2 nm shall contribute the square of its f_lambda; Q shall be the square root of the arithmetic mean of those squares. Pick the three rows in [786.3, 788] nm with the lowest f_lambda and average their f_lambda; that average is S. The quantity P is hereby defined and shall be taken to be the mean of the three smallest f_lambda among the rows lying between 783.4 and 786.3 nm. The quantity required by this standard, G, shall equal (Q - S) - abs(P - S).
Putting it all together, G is 0.49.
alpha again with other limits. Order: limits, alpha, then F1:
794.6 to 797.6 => 0.9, 0.44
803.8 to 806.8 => 1.3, 0.31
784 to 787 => 2.1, 0.15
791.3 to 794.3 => 0.9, 0.45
